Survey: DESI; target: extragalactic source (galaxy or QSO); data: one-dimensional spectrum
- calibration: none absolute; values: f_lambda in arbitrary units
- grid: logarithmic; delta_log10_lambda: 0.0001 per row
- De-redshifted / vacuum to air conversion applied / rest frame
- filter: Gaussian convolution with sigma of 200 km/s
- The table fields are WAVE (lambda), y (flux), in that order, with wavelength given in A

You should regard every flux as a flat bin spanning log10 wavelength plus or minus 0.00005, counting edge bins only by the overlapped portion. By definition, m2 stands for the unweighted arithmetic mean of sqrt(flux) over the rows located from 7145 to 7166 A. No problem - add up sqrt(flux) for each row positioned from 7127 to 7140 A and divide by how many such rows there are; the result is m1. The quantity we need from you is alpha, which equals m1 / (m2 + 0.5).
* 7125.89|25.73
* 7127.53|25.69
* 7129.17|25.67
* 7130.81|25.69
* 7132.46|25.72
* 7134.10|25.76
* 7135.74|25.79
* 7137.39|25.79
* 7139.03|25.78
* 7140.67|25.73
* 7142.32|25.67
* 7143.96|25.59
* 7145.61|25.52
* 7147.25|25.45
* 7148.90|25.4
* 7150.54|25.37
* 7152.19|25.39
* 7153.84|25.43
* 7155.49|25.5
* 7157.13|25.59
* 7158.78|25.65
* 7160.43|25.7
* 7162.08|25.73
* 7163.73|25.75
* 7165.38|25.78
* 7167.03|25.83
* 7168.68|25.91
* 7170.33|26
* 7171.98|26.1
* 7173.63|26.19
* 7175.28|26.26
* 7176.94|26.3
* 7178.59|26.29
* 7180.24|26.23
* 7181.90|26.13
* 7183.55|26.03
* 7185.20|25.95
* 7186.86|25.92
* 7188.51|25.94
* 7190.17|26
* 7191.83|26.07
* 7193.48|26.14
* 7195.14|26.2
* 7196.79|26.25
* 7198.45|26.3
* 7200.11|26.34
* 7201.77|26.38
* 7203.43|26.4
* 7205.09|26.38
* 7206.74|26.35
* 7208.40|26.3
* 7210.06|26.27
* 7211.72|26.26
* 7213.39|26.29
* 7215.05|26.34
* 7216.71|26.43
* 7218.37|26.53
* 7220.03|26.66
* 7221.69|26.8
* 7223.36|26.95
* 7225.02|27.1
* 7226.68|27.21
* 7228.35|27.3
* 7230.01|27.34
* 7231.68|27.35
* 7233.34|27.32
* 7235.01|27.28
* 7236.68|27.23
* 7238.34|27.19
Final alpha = 0.913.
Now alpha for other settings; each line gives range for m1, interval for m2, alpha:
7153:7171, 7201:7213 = 0.900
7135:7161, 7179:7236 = 0.896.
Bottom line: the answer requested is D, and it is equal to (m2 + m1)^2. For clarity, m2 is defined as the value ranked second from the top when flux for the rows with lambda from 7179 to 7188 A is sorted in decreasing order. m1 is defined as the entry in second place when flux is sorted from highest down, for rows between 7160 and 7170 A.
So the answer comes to 2700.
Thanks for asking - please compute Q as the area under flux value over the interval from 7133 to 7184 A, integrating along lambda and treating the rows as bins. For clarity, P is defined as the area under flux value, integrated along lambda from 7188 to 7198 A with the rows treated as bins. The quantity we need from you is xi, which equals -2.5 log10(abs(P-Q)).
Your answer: -7.6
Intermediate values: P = 261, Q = 1316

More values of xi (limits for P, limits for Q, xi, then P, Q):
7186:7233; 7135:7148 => -7.4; 1246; 334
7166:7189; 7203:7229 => -4.9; 600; 692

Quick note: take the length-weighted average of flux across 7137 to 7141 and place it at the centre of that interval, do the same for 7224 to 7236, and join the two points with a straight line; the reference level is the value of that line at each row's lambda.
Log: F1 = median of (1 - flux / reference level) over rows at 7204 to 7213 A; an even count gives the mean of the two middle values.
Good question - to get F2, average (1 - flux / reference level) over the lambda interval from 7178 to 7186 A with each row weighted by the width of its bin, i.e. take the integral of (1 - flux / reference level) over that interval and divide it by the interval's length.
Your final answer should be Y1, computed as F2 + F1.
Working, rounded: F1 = 0.023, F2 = 0.0143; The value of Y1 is 0.037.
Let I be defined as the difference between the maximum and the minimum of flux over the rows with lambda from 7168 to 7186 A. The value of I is 0.39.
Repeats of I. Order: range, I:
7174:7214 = 0.48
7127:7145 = 0.20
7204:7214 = 0.12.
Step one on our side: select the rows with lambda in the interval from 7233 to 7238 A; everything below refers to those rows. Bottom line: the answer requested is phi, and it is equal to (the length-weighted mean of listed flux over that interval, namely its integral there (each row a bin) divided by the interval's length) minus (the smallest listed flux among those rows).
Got 0.025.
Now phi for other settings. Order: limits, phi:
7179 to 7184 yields 0.124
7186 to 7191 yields -0.003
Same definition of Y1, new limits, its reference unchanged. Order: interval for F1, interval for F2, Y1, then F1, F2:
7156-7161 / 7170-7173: 0.029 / 0.018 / 0.0101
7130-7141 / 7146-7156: 0.022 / 0.000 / 0.0224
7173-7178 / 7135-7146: 0.010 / 0.005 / 0.0054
